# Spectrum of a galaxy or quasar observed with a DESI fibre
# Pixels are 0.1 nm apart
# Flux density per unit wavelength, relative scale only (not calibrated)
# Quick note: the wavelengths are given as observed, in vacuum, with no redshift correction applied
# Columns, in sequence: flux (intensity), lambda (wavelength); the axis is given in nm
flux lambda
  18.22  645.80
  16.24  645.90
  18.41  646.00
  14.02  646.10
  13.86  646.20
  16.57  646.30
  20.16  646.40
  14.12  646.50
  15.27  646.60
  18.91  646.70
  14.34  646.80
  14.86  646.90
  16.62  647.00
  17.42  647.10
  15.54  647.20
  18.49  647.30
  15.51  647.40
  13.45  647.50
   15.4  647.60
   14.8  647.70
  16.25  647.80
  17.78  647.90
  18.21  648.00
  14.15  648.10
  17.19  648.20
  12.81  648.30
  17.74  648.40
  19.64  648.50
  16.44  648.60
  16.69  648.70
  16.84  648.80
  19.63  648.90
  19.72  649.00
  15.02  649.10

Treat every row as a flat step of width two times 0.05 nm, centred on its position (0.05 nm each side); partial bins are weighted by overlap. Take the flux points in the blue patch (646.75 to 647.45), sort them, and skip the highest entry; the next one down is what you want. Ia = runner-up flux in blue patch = 17.42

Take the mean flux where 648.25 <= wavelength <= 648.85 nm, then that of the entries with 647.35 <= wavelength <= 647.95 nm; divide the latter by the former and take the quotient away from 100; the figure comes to 99.1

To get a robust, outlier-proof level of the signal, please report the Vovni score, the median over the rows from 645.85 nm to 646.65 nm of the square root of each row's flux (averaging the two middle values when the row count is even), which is 3.97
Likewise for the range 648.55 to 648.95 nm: 4.09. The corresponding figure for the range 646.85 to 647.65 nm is 3.94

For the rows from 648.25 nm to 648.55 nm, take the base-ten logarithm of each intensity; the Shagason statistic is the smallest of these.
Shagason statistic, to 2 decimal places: 1.11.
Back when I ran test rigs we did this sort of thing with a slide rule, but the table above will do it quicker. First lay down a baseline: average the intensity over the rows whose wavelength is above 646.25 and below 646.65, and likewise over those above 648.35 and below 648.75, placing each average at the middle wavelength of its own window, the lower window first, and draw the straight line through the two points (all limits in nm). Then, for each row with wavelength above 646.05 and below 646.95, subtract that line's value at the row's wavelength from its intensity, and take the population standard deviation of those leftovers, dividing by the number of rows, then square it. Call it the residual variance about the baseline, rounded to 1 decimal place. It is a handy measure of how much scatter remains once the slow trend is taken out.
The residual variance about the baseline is 4.7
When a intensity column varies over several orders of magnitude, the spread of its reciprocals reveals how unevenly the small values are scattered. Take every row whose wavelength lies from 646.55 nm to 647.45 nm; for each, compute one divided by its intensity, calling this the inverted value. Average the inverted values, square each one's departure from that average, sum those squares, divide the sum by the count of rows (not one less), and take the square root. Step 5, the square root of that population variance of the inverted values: 0.0056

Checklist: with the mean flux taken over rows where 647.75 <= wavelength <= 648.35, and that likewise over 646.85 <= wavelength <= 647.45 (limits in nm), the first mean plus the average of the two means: 32.3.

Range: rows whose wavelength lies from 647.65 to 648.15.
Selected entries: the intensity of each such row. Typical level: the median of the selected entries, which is 16.25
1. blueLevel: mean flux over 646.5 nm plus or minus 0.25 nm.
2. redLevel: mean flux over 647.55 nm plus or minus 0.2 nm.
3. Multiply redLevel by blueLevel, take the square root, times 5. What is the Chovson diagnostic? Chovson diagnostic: 79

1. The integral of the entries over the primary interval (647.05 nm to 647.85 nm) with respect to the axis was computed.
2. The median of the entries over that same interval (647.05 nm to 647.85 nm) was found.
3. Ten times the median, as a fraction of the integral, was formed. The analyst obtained 12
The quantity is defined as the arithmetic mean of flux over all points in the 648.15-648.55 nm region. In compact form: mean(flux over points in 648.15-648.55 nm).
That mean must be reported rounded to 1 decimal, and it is 16.8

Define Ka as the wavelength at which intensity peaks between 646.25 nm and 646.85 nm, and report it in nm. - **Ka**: 646.40 nm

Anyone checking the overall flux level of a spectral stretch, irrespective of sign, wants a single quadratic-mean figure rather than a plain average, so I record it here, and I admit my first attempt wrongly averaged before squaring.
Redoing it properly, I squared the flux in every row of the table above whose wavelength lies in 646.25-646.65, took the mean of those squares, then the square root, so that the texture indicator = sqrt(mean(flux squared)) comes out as 16.7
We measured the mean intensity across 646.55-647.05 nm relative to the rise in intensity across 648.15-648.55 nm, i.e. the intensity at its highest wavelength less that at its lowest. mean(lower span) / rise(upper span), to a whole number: 7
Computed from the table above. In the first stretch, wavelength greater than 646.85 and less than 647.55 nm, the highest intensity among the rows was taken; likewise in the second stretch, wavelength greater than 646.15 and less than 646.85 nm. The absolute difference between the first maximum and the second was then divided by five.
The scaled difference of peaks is 0.33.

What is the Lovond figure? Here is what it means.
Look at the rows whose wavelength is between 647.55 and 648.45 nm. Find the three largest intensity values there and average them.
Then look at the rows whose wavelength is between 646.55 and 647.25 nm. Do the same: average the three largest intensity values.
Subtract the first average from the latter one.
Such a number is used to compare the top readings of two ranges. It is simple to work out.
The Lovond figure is -0.3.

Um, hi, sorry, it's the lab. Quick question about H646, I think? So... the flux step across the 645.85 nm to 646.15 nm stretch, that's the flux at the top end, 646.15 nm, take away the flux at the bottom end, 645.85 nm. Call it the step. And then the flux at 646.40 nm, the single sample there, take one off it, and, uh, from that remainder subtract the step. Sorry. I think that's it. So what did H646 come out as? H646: 21.4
